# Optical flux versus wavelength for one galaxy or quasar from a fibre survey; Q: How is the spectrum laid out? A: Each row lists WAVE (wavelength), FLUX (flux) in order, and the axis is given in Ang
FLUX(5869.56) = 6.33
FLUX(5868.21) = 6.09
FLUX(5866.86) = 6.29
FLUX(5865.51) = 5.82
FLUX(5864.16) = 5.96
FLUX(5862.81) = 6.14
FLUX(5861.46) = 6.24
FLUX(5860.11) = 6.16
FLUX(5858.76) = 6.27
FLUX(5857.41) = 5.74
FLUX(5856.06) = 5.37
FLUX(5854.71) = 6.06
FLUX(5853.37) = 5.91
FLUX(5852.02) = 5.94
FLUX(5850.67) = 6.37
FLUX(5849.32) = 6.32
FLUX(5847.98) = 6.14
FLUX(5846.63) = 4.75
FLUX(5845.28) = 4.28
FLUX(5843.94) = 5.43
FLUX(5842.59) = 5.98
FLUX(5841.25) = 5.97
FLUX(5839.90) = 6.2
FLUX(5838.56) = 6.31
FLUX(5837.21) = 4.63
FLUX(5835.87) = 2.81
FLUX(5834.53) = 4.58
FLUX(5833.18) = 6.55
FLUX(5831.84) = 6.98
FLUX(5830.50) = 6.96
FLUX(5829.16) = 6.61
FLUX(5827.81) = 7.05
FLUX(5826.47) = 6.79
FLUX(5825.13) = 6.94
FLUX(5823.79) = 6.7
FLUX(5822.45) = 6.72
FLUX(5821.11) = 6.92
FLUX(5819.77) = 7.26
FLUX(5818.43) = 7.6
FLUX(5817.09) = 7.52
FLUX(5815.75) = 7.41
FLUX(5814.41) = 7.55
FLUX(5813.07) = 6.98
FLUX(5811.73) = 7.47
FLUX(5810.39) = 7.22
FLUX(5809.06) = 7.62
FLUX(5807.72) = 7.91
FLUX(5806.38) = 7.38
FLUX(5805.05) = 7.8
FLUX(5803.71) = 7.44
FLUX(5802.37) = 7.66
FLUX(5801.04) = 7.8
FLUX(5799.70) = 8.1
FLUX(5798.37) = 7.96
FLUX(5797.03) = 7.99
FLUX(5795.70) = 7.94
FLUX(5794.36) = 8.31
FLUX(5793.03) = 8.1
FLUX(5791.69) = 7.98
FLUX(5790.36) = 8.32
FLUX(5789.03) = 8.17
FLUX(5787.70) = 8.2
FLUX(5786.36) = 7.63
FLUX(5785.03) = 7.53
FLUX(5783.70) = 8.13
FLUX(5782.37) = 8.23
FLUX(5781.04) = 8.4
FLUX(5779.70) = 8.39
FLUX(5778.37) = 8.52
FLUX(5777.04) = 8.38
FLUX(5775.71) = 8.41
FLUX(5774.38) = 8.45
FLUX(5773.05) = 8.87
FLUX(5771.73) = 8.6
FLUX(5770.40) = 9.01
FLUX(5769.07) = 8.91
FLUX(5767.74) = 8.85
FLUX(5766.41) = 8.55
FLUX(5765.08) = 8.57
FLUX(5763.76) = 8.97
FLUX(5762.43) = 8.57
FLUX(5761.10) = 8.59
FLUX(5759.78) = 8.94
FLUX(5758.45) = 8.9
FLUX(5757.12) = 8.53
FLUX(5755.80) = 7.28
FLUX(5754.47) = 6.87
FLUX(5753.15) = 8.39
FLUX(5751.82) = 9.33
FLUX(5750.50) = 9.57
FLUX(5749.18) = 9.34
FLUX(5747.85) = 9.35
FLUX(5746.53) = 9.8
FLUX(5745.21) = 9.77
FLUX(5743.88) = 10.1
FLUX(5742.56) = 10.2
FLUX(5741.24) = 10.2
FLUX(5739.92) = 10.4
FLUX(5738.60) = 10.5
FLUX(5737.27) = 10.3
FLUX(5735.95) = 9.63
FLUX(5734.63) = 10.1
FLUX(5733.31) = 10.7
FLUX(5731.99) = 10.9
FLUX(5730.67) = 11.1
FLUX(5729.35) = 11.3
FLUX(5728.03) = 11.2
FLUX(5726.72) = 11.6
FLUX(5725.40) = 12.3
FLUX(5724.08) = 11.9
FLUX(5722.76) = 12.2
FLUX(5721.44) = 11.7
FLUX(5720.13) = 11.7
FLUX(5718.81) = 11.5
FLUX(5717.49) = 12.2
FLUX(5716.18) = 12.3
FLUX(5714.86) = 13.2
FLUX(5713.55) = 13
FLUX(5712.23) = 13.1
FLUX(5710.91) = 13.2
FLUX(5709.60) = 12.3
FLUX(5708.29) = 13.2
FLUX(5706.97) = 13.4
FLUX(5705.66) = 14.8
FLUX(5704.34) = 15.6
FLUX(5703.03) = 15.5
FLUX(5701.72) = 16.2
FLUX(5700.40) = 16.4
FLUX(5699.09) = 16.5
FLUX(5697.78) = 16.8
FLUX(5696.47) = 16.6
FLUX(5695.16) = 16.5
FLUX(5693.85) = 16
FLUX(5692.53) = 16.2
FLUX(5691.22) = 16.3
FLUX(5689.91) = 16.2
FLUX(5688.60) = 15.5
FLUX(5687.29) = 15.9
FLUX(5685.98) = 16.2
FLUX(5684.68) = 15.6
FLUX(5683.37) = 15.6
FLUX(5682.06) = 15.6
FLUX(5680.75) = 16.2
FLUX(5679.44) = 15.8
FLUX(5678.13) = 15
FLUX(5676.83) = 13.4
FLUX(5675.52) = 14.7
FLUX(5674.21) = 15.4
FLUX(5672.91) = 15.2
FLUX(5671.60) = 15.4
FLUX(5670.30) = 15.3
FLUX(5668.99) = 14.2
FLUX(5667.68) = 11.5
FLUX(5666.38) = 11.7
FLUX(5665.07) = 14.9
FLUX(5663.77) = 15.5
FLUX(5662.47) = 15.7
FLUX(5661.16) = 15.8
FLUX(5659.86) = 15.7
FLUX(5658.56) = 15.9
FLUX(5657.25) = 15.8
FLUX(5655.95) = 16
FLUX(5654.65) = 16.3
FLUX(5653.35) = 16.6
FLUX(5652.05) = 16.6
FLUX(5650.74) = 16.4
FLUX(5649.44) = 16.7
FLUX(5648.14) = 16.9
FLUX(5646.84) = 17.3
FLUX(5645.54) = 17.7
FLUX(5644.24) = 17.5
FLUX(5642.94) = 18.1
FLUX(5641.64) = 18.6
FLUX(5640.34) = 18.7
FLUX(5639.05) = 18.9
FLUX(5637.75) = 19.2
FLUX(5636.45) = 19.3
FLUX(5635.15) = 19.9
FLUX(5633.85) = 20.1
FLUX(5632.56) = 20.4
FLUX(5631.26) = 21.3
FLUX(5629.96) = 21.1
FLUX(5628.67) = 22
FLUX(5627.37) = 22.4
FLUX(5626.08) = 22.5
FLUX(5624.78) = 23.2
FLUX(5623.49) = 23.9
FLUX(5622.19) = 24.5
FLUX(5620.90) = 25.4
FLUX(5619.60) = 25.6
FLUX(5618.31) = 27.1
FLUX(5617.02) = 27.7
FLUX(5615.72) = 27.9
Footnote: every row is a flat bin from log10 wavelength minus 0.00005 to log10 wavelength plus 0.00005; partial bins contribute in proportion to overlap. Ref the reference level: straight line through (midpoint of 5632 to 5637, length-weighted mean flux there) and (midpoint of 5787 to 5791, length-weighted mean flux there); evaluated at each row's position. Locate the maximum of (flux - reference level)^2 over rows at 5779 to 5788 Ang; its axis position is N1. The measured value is 5785.03 Ang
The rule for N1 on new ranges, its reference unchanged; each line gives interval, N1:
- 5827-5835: 5831.84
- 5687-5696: 5695.16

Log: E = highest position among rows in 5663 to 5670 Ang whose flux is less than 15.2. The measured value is 5668.99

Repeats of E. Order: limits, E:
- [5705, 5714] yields 5713.55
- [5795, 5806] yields 5805.05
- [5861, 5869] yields 5868.21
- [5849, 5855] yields 5854.71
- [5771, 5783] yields 5782.37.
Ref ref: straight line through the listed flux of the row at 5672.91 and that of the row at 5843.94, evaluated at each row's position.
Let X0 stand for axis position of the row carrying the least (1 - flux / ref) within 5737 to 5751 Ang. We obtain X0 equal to 5738.60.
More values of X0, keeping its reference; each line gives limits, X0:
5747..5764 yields 5763.76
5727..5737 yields 5729.35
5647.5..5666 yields 5653.35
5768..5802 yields 5799.70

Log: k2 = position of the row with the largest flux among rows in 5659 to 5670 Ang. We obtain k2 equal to 5661.16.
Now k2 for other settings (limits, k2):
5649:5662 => 5649.44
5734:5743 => 5738.60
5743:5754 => 5743.88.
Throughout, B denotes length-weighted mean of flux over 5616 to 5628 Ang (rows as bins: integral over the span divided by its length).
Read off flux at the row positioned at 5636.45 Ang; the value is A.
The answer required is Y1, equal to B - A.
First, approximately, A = 19.3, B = 24.80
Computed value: 5.5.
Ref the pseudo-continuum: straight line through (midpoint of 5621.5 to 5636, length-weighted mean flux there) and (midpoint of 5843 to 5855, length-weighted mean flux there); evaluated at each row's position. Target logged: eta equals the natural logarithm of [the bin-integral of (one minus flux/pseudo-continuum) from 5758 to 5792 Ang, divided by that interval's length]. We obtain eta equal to -1.4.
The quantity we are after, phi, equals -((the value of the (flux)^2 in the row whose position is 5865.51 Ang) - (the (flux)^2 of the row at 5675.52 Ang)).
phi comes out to 182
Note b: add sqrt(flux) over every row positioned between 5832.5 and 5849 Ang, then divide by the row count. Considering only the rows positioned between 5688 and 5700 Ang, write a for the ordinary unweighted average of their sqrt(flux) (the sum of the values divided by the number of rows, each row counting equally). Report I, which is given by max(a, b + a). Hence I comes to 6.3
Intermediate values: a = 4.0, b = 2.3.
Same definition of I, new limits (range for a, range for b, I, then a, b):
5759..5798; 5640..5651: 7.1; 2.9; 4.2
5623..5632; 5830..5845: 7.1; 4.7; 2.4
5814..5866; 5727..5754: 5.7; 2.5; 3.2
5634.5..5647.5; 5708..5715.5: 7.9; 4.3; 3.6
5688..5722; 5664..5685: 7.6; 3.8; 3.8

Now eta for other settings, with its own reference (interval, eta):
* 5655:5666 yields -1.6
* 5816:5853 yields -2.5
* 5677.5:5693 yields -2.2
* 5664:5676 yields -1.4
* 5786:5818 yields -1.9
